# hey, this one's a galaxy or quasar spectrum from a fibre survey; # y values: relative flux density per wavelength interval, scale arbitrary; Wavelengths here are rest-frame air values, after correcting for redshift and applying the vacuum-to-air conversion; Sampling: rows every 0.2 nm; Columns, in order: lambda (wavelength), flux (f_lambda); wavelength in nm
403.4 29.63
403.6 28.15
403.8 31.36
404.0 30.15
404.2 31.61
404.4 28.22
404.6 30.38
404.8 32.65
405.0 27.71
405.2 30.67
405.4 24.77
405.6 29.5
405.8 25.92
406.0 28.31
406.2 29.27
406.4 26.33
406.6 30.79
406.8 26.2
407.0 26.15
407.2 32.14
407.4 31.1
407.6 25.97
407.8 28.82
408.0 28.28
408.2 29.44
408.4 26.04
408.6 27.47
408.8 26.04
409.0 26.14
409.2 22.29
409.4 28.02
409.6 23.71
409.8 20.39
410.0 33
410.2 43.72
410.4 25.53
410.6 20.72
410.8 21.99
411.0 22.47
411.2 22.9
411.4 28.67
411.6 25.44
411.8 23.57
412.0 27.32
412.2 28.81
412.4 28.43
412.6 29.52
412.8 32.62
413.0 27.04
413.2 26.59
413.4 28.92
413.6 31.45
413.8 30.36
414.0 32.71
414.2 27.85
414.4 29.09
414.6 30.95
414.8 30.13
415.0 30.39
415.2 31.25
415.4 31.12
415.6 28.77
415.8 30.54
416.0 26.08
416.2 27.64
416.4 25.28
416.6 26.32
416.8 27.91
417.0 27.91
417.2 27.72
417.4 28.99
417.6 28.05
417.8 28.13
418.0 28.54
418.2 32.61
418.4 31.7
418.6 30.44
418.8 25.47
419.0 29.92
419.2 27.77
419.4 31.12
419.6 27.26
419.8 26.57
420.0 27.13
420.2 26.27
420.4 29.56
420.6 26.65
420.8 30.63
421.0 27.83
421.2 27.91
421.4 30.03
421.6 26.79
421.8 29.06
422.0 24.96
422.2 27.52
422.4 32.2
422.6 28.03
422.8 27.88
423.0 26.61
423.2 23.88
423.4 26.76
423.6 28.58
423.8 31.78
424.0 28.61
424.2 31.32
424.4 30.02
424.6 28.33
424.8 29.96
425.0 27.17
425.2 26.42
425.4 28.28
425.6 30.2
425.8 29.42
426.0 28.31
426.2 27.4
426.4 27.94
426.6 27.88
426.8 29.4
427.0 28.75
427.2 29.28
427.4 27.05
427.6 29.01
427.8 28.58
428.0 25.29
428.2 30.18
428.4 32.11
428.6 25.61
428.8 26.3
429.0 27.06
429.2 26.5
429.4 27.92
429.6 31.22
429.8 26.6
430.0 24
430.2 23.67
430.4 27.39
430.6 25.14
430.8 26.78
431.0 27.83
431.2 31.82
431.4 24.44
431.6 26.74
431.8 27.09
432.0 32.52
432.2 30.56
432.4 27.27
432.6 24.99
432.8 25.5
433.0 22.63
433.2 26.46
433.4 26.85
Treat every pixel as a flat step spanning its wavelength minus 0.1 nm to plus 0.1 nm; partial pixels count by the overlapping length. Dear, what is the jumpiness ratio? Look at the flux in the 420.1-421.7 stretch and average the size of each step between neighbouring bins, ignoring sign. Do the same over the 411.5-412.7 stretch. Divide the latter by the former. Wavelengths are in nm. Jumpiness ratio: 0.65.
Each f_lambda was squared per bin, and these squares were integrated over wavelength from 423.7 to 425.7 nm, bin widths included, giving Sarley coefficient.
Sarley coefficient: 1712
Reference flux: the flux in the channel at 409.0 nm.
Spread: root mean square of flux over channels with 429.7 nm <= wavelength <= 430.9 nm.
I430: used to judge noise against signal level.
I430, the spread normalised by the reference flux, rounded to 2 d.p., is 0.98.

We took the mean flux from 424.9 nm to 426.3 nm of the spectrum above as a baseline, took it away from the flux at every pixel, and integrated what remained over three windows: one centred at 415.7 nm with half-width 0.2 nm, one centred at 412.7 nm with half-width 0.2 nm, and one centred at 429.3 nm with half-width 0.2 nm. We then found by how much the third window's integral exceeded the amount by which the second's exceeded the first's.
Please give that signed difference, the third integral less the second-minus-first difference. -1.0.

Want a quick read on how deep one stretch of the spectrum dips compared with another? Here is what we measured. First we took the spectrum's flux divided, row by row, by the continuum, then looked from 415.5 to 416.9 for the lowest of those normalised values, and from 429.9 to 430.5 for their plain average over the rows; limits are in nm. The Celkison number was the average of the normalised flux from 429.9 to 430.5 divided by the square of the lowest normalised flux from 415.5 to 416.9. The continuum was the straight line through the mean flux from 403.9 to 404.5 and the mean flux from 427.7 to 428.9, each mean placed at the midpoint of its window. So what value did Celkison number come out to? 1.2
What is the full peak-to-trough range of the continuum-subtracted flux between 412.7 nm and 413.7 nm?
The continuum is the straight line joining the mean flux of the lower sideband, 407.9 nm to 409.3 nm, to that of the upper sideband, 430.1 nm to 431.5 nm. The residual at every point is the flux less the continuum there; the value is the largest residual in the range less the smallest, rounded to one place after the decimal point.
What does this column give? 6.0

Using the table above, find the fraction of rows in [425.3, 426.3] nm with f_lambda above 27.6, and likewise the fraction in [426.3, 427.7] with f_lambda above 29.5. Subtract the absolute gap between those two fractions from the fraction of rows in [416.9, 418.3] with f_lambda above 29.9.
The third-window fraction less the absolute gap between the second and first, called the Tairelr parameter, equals -0.7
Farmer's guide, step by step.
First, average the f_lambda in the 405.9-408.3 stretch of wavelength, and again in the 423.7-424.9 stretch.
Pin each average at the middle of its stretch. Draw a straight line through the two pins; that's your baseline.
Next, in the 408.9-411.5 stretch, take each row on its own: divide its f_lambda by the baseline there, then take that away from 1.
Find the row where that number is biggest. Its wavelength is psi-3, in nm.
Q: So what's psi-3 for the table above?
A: 409.8 nm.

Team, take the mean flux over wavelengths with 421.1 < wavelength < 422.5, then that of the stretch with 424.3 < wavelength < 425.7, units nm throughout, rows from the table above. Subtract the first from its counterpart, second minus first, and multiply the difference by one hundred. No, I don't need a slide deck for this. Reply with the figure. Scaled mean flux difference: 27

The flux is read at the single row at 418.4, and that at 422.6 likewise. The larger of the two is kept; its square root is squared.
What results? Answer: 31.7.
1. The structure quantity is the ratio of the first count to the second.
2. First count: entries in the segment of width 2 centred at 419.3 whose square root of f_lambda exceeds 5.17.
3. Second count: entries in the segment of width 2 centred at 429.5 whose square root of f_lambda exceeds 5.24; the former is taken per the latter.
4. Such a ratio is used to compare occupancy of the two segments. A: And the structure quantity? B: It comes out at 3.5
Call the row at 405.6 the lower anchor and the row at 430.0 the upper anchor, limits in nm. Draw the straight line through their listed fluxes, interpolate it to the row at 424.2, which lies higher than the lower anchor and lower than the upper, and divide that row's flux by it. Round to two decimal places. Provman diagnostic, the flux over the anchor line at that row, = 1.24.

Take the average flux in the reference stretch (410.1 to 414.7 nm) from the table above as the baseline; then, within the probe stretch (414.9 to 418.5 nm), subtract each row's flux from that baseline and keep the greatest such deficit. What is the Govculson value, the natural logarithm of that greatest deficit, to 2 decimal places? 1.04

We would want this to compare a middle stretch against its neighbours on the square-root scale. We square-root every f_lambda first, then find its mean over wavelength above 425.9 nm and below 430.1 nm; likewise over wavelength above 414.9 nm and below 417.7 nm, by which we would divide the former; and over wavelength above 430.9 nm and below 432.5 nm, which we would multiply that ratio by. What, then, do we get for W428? 5.29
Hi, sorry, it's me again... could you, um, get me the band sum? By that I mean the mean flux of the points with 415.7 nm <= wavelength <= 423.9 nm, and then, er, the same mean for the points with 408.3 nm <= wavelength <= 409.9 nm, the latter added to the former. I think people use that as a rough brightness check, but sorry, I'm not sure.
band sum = 53.2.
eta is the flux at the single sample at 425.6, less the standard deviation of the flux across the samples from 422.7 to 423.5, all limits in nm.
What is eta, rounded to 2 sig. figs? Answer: 29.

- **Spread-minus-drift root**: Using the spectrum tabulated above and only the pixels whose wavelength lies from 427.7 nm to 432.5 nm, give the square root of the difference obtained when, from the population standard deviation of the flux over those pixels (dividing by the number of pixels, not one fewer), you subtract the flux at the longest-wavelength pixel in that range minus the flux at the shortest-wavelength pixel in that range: 2.0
